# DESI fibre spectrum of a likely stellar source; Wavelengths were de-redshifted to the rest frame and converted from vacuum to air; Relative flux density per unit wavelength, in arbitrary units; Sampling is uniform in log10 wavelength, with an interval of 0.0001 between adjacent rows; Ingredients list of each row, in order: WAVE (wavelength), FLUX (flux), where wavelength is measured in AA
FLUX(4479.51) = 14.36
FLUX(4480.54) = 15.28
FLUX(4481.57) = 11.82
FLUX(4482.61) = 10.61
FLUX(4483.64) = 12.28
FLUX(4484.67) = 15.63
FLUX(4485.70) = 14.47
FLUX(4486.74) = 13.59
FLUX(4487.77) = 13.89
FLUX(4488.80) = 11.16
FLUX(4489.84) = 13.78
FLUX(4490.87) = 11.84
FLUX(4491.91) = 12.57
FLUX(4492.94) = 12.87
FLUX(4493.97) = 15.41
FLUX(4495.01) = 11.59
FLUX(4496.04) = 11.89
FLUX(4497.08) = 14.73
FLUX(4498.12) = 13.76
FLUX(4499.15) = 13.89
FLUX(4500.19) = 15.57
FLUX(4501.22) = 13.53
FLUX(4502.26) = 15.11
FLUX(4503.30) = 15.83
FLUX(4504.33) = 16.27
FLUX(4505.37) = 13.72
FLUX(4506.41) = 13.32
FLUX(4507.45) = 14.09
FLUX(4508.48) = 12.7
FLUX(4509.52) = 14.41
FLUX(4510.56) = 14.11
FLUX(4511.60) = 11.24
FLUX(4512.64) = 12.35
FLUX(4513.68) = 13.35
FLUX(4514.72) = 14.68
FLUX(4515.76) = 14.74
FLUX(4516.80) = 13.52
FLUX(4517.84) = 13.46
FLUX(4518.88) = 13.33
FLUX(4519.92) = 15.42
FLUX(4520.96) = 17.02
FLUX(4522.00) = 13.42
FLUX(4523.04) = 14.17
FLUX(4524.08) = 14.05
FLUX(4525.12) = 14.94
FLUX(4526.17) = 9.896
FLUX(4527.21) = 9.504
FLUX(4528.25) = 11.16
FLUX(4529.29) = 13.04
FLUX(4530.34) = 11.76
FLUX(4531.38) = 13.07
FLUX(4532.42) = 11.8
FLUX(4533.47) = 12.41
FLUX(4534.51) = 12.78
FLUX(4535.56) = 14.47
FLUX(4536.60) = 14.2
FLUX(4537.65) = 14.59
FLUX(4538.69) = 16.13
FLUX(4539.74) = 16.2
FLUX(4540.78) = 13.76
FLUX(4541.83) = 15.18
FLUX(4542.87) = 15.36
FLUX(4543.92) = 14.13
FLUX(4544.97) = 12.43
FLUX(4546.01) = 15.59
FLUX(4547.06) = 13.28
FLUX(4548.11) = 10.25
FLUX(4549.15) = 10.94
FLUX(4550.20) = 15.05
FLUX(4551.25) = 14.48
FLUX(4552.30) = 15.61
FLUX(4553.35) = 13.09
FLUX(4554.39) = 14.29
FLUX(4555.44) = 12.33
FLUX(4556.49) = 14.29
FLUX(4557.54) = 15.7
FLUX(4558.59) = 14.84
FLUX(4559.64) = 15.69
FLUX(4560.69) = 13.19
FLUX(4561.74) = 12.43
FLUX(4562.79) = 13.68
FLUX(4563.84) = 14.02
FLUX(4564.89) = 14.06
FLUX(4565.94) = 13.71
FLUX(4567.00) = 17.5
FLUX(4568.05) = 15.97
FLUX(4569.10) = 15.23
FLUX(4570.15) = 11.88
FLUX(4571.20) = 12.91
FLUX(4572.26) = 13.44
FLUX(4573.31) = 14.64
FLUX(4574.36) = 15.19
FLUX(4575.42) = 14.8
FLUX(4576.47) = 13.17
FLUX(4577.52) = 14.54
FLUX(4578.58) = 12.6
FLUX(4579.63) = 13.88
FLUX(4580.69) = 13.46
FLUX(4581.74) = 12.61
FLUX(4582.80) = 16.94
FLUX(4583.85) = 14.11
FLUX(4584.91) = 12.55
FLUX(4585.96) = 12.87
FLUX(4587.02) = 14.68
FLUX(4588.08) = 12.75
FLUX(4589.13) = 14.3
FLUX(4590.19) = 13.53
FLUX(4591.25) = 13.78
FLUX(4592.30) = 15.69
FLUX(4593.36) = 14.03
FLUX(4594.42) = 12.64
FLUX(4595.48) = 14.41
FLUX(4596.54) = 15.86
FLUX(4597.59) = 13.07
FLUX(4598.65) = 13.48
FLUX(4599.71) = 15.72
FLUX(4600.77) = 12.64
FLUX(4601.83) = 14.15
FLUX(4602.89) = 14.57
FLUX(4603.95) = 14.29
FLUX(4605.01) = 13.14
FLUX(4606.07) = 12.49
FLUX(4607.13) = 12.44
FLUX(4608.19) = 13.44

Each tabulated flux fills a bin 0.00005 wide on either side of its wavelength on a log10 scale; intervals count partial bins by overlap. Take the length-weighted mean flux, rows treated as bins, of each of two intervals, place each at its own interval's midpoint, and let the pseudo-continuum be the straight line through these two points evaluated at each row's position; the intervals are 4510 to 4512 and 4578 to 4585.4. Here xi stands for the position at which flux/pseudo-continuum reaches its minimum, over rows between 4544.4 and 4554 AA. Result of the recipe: 4548.11 AA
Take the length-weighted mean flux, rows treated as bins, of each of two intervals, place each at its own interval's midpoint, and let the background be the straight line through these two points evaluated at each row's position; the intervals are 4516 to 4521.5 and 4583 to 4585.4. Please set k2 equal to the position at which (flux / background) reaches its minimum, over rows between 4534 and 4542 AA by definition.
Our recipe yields 4534.51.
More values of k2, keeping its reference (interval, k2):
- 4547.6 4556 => 4548.11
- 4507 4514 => 4511.60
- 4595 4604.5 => 4600.77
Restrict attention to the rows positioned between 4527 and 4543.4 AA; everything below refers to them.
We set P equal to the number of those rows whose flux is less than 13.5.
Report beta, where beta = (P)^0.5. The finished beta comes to 2.8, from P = 8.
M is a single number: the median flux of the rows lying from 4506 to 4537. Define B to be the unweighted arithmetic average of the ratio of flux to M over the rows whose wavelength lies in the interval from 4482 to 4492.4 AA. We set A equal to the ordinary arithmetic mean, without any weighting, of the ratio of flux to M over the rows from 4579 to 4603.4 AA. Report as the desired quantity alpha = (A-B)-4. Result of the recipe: -3.92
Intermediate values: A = 1.05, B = 0.970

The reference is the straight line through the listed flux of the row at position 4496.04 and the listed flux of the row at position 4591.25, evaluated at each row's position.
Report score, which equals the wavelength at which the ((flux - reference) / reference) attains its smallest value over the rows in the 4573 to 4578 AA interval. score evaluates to 4576.47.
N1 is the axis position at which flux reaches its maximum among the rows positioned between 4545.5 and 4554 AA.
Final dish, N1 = 4552.30 AA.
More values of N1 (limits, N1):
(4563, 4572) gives 4567.00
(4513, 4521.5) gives 4520.96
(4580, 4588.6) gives 4582.80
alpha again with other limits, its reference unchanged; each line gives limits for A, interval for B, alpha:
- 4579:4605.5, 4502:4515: -4.00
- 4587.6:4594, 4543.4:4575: -4.00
